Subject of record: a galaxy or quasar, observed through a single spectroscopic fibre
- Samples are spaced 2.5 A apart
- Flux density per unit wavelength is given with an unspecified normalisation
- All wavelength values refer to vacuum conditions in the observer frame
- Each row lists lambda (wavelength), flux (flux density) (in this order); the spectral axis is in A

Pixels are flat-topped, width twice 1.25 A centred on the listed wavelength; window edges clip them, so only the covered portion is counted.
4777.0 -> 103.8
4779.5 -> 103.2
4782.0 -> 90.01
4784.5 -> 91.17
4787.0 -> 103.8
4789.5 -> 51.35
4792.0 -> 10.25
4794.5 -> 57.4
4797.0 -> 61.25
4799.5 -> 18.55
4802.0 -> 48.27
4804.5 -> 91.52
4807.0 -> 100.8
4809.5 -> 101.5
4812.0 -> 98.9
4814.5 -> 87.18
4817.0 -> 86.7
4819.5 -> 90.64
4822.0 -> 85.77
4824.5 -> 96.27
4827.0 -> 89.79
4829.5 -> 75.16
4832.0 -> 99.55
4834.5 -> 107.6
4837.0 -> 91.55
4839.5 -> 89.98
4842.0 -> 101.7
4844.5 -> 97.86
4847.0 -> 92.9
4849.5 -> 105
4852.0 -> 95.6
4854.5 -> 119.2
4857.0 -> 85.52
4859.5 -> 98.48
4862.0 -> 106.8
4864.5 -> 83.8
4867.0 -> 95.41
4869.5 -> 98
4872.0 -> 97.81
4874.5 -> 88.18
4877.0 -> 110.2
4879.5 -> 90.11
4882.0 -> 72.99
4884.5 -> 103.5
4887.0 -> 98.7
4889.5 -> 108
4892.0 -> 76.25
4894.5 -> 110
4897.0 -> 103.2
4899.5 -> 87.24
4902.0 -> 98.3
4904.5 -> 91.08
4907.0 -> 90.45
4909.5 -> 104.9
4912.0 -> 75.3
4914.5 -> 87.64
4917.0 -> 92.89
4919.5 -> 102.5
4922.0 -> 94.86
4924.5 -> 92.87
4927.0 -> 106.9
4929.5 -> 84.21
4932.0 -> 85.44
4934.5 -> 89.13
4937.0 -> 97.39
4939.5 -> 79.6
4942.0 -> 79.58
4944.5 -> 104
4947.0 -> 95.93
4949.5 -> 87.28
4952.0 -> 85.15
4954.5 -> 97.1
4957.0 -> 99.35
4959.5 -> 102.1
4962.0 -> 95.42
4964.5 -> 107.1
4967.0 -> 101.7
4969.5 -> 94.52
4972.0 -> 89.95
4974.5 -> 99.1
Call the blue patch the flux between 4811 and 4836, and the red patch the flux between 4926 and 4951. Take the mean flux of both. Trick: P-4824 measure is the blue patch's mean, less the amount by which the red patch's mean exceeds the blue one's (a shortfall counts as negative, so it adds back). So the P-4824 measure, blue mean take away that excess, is 92.6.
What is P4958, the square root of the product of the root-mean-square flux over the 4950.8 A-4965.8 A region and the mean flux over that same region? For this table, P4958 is 97.8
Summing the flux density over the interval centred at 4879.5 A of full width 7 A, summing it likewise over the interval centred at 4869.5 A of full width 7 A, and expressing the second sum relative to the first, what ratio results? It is 1.07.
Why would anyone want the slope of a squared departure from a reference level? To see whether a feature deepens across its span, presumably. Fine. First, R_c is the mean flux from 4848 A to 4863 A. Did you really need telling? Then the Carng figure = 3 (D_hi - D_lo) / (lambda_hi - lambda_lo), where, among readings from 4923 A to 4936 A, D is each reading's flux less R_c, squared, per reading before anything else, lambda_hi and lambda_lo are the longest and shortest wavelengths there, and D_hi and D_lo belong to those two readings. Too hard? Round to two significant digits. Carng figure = 24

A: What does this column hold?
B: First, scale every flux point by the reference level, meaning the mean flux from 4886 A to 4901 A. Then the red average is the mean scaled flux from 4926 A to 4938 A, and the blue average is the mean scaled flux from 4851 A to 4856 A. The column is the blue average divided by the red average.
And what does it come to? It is 1.16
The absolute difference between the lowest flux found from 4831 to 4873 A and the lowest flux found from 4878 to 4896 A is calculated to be 11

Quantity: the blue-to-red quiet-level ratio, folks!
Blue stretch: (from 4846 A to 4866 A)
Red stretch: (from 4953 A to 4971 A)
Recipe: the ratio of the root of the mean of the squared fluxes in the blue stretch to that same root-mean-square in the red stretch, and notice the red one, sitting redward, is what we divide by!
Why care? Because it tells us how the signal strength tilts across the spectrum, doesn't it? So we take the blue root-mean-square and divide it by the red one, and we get 0.99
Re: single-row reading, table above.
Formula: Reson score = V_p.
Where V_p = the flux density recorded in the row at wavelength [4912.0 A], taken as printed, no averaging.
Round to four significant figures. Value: 75.30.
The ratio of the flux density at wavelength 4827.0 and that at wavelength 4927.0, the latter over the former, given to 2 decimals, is 1.19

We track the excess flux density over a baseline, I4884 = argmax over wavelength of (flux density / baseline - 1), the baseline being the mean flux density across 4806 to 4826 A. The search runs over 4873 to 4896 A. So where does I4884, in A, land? 4877.0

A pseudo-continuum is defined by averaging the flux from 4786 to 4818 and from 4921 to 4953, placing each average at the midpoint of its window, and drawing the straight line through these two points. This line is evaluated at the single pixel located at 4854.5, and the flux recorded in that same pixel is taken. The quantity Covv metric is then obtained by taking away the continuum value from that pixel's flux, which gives 41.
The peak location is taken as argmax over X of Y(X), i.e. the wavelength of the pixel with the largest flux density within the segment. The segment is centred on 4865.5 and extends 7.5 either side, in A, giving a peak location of 4862.0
